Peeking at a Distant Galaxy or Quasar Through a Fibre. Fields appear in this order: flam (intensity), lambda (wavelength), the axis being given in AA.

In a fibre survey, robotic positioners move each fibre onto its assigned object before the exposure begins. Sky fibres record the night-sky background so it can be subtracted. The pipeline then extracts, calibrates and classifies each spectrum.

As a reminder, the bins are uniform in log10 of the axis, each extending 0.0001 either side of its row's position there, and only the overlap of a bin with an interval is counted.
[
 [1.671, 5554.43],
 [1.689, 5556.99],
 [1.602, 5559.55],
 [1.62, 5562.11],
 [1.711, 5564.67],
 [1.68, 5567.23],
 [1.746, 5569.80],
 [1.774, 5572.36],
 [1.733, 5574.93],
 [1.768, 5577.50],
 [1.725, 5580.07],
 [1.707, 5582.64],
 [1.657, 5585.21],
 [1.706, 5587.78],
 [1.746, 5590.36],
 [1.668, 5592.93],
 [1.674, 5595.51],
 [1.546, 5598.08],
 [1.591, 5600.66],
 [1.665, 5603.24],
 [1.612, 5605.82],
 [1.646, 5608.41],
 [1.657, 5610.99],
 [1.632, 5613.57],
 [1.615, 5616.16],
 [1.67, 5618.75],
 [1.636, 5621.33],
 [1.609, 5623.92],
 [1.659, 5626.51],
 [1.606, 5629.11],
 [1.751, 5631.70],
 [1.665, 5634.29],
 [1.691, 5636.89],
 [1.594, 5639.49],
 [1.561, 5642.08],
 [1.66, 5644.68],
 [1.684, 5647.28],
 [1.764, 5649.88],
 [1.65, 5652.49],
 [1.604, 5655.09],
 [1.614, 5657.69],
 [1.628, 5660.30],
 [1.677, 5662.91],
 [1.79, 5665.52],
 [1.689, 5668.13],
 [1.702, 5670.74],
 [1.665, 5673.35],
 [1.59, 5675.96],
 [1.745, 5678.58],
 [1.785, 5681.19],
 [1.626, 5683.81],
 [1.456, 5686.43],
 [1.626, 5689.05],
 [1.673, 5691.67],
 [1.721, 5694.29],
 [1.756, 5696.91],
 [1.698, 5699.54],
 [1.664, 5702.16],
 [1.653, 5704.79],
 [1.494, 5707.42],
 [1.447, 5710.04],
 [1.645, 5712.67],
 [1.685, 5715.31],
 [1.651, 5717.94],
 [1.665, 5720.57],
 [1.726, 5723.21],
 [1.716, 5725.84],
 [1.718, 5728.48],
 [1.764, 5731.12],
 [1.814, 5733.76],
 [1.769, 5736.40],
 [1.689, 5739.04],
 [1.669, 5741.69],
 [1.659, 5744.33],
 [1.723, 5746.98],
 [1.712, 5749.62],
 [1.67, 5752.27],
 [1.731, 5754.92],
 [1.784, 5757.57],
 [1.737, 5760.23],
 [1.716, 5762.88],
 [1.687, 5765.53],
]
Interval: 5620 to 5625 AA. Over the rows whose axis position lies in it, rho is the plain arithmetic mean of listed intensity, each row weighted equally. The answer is 1.62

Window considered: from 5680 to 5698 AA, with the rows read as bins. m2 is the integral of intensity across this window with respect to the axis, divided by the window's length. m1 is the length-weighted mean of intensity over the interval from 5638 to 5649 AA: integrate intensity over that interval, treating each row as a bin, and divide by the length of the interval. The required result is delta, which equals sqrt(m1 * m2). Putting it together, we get 1.647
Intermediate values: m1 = 1.63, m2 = 1.661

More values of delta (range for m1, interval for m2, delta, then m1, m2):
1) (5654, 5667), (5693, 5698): 1.701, 1.66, 1.739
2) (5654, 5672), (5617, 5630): 1.654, 1.67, 1.636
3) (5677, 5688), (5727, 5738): 1.706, 1.65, 1.763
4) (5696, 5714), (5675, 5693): 1.631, 1.62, 1.644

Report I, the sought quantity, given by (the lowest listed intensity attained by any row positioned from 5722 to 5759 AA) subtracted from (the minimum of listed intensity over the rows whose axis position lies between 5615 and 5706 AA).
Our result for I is -0.203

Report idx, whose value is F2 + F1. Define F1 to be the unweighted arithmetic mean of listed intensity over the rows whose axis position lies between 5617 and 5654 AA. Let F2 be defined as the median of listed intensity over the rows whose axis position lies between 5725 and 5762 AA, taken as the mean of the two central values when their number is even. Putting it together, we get 3.38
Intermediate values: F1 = 1.66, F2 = 1.72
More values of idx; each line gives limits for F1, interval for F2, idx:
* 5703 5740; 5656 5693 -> 3.34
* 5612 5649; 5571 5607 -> 3.34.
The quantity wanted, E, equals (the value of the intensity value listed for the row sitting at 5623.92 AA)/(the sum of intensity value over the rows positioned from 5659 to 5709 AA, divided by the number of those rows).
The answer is 0.97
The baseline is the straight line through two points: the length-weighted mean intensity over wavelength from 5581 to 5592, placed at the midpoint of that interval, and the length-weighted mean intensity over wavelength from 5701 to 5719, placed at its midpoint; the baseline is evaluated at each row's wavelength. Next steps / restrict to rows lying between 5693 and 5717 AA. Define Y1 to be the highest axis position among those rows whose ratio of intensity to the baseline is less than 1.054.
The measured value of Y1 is 5715.31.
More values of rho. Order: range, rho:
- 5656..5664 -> 1.64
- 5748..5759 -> 1.72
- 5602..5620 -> 1.64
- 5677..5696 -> 1.66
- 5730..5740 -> 1.76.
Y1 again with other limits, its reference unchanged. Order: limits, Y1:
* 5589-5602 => 5600.66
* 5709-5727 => 5720.57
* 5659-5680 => 5675.96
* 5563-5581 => 5580.07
